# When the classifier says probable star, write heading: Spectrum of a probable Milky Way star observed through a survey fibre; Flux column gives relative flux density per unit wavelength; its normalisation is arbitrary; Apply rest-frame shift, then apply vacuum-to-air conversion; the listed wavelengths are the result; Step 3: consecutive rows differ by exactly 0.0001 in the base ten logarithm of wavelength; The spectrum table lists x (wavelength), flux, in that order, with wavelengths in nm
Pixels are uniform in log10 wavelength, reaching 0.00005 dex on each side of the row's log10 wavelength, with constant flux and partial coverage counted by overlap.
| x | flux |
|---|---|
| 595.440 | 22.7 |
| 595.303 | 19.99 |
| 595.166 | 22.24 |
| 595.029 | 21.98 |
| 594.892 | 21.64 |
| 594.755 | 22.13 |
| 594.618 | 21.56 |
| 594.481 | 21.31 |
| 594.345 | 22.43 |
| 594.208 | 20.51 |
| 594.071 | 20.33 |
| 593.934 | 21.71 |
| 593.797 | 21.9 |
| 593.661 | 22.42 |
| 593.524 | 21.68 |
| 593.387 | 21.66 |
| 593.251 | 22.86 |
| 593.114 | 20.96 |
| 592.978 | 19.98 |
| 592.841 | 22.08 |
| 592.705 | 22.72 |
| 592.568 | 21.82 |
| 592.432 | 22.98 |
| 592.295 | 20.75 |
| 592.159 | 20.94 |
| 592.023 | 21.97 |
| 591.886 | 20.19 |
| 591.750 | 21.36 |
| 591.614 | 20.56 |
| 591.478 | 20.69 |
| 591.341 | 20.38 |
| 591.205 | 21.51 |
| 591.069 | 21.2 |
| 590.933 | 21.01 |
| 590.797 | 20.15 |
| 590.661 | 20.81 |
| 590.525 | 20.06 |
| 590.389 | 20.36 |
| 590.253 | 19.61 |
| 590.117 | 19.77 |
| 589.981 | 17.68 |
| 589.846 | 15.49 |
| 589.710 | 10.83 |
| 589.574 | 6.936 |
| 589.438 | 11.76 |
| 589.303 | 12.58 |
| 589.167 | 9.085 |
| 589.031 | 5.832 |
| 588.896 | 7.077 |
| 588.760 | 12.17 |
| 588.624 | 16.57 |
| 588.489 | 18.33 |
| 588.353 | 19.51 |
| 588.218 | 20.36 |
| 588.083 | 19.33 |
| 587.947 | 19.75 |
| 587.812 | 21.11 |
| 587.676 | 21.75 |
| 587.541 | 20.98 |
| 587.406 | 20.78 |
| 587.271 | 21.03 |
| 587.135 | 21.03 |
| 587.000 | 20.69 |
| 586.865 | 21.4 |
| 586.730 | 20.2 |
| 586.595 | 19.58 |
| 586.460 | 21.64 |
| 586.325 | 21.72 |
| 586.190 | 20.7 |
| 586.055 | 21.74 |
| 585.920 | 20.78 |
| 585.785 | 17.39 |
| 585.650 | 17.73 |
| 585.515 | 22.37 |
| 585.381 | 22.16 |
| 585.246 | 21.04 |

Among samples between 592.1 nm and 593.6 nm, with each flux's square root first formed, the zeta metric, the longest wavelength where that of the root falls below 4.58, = 593.114 nm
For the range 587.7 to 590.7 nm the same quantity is 590.661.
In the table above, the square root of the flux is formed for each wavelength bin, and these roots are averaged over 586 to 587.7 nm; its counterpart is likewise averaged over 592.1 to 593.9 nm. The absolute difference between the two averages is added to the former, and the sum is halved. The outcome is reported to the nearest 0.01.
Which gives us 2.33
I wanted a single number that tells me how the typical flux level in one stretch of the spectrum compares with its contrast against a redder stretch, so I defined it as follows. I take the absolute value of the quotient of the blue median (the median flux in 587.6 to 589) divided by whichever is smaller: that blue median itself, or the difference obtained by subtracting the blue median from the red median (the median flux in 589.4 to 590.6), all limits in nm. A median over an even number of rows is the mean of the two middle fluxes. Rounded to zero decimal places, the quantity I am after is 11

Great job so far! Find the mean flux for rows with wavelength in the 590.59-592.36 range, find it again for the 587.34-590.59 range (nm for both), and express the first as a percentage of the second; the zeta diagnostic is 129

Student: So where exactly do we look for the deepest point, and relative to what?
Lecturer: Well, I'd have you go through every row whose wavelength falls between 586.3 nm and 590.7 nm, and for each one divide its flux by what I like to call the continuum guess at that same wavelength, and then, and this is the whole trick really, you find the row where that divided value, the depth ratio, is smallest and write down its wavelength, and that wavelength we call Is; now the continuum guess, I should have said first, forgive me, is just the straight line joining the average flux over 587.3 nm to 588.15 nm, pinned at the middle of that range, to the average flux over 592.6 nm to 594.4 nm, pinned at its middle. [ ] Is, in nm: 589.031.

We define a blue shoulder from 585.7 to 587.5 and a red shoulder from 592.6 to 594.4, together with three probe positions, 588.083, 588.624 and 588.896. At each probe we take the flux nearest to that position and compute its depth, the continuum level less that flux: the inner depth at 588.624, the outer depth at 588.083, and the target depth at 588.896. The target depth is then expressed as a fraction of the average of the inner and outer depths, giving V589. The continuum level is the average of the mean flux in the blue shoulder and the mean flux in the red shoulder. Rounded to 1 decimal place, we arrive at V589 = 4.4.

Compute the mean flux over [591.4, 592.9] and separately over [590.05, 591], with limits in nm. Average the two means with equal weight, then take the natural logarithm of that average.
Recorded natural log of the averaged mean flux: 3.04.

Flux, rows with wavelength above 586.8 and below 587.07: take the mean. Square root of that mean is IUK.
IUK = 4.59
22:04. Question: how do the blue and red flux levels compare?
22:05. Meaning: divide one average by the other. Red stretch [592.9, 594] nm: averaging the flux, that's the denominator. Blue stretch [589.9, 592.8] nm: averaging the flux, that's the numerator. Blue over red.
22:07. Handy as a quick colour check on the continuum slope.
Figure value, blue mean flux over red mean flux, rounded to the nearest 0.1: 1.0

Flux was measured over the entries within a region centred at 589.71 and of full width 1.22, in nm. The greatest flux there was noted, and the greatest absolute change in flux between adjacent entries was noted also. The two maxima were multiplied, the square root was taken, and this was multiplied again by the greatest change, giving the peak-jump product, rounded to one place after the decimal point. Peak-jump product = 47.1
